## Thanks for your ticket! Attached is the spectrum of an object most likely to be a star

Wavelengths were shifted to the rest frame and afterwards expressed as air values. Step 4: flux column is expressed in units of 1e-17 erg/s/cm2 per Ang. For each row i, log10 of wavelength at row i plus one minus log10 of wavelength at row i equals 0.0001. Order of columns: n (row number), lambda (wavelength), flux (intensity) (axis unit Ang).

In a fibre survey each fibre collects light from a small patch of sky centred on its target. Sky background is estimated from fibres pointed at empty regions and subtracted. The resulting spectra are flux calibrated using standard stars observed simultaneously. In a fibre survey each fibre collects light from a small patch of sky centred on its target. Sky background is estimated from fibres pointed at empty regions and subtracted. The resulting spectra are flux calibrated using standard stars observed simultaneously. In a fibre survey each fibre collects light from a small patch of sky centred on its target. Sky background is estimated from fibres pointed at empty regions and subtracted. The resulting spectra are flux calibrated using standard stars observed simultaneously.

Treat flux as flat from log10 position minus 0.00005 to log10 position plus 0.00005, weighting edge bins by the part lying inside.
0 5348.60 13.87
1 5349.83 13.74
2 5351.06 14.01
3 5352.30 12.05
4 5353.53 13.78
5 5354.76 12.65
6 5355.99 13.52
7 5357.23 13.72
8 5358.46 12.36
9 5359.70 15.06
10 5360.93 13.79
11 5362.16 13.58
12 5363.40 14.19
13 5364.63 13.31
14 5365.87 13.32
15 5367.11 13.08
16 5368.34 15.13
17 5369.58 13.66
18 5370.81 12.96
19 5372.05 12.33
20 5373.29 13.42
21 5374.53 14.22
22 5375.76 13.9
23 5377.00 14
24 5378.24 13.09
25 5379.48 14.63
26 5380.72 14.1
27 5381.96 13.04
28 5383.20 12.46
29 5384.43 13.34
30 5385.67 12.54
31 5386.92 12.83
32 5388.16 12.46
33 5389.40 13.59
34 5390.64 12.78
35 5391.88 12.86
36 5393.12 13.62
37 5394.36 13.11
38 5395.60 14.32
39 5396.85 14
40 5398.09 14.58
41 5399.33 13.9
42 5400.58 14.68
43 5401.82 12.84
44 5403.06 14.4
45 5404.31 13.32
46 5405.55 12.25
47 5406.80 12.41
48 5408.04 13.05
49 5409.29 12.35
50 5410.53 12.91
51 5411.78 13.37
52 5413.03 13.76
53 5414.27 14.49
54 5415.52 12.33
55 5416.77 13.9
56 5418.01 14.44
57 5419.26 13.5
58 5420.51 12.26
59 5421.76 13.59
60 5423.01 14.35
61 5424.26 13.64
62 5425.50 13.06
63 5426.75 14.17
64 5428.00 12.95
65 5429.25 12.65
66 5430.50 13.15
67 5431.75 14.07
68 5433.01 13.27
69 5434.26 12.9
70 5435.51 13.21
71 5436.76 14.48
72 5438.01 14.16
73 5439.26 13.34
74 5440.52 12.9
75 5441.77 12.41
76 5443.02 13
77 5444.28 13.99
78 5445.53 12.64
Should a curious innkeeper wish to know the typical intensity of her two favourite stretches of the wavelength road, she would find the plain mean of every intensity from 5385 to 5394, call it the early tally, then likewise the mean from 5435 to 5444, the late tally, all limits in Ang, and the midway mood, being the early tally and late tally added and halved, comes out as 13.2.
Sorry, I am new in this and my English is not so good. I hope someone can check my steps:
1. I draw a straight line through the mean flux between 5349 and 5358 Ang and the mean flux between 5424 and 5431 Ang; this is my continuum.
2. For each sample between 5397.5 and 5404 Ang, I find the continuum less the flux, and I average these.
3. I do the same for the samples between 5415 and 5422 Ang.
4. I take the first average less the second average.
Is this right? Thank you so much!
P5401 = -0.7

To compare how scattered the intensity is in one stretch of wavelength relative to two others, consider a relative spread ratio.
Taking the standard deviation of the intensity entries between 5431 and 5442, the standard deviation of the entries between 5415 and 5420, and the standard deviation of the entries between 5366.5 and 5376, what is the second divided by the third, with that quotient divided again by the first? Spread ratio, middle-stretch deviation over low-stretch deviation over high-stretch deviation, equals 1.5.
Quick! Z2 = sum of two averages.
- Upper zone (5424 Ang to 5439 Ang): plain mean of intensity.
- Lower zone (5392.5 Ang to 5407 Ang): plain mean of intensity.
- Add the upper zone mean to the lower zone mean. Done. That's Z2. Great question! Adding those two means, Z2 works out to 27.1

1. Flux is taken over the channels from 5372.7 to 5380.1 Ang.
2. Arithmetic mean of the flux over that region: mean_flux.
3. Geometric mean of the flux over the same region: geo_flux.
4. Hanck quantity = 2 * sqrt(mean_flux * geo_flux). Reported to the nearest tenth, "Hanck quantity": 27.7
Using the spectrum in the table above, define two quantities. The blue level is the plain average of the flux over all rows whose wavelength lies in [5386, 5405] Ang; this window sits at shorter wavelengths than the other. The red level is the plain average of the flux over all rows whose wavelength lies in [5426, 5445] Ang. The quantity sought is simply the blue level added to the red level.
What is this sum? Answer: 26.9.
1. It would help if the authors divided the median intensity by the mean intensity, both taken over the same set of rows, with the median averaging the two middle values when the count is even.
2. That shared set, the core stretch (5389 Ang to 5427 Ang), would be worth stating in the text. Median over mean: 1.01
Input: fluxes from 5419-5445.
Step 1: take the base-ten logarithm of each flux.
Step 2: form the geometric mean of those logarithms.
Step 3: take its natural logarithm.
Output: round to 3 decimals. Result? 0.119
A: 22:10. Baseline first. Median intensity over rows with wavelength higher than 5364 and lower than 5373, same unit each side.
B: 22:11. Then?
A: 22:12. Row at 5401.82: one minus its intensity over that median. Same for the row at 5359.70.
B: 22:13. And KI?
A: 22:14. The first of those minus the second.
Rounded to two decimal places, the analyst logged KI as 0.17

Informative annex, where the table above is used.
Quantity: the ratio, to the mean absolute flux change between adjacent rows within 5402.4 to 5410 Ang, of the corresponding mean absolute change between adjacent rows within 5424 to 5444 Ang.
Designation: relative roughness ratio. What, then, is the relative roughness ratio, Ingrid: 0.92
